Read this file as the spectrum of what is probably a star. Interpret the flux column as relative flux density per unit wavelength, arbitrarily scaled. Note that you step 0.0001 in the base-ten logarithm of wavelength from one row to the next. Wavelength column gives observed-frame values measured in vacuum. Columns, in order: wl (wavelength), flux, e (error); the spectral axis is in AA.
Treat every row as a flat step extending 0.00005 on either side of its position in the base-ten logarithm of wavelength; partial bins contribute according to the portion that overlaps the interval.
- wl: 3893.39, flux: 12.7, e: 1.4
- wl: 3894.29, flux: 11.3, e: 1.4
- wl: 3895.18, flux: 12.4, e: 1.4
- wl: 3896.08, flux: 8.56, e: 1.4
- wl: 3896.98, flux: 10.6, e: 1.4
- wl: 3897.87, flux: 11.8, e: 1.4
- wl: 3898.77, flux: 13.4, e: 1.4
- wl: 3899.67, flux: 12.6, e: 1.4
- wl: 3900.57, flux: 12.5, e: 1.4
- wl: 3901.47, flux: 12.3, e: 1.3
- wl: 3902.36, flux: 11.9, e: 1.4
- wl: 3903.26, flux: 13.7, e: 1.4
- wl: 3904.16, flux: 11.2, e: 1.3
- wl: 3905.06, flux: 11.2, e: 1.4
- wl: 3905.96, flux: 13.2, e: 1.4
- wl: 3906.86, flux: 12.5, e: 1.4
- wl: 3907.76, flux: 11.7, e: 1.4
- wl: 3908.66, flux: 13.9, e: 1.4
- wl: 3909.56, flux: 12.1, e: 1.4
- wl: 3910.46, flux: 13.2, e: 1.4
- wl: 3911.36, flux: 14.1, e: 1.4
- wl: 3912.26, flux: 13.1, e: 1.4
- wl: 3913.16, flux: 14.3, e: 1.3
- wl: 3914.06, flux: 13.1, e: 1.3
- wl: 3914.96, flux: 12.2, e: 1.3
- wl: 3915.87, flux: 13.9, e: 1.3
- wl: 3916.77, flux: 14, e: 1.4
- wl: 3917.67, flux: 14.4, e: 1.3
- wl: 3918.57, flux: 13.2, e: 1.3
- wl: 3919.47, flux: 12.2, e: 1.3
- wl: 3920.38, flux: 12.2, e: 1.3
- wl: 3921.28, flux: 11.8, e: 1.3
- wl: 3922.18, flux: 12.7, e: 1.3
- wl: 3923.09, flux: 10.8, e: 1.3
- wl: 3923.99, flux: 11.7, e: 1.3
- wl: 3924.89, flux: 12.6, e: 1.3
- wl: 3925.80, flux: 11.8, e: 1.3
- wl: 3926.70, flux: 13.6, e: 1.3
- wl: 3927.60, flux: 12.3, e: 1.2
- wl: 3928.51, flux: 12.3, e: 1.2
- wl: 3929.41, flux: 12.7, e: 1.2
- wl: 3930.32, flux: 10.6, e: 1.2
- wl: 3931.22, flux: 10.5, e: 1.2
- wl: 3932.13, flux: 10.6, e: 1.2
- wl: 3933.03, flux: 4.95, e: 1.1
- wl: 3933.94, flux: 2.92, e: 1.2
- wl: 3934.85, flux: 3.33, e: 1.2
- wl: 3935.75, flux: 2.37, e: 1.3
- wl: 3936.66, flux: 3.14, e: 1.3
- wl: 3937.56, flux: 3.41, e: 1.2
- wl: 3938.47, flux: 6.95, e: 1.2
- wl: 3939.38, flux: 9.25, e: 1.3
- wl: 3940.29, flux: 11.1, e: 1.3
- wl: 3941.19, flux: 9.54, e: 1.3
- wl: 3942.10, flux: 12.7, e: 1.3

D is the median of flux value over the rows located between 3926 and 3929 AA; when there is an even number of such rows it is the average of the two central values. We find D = 12.3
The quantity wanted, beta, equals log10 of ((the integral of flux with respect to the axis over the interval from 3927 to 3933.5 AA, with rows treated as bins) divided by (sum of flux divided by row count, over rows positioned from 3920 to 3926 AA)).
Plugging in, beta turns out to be 0.762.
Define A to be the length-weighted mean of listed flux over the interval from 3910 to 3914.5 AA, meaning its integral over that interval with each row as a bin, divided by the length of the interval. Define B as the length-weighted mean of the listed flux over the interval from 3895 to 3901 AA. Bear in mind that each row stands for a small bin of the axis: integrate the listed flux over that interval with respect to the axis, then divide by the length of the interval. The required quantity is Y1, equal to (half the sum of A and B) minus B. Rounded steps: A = 13.6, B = 11.7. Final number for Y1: 0.96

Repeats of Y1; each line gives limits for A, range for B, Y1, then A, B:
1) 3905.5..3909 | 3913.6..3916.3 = -0.13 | 12.8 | 13.0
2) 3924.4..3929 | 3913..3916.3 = -0.37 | 12.5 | 13.3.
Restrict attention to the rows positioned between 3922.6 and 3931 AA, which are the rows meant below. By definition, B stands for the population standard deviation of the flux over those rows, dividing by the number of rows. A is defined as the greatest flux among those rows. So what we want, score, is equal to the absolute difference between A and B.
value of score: 12.7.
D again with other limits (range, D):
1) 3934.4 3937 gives 3.1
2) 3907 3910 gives 12.1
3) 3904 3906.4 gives 11.2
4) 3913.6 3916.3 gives 13.1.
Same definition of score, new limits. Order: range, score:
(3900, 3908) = 12.9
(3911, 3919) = 13.7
